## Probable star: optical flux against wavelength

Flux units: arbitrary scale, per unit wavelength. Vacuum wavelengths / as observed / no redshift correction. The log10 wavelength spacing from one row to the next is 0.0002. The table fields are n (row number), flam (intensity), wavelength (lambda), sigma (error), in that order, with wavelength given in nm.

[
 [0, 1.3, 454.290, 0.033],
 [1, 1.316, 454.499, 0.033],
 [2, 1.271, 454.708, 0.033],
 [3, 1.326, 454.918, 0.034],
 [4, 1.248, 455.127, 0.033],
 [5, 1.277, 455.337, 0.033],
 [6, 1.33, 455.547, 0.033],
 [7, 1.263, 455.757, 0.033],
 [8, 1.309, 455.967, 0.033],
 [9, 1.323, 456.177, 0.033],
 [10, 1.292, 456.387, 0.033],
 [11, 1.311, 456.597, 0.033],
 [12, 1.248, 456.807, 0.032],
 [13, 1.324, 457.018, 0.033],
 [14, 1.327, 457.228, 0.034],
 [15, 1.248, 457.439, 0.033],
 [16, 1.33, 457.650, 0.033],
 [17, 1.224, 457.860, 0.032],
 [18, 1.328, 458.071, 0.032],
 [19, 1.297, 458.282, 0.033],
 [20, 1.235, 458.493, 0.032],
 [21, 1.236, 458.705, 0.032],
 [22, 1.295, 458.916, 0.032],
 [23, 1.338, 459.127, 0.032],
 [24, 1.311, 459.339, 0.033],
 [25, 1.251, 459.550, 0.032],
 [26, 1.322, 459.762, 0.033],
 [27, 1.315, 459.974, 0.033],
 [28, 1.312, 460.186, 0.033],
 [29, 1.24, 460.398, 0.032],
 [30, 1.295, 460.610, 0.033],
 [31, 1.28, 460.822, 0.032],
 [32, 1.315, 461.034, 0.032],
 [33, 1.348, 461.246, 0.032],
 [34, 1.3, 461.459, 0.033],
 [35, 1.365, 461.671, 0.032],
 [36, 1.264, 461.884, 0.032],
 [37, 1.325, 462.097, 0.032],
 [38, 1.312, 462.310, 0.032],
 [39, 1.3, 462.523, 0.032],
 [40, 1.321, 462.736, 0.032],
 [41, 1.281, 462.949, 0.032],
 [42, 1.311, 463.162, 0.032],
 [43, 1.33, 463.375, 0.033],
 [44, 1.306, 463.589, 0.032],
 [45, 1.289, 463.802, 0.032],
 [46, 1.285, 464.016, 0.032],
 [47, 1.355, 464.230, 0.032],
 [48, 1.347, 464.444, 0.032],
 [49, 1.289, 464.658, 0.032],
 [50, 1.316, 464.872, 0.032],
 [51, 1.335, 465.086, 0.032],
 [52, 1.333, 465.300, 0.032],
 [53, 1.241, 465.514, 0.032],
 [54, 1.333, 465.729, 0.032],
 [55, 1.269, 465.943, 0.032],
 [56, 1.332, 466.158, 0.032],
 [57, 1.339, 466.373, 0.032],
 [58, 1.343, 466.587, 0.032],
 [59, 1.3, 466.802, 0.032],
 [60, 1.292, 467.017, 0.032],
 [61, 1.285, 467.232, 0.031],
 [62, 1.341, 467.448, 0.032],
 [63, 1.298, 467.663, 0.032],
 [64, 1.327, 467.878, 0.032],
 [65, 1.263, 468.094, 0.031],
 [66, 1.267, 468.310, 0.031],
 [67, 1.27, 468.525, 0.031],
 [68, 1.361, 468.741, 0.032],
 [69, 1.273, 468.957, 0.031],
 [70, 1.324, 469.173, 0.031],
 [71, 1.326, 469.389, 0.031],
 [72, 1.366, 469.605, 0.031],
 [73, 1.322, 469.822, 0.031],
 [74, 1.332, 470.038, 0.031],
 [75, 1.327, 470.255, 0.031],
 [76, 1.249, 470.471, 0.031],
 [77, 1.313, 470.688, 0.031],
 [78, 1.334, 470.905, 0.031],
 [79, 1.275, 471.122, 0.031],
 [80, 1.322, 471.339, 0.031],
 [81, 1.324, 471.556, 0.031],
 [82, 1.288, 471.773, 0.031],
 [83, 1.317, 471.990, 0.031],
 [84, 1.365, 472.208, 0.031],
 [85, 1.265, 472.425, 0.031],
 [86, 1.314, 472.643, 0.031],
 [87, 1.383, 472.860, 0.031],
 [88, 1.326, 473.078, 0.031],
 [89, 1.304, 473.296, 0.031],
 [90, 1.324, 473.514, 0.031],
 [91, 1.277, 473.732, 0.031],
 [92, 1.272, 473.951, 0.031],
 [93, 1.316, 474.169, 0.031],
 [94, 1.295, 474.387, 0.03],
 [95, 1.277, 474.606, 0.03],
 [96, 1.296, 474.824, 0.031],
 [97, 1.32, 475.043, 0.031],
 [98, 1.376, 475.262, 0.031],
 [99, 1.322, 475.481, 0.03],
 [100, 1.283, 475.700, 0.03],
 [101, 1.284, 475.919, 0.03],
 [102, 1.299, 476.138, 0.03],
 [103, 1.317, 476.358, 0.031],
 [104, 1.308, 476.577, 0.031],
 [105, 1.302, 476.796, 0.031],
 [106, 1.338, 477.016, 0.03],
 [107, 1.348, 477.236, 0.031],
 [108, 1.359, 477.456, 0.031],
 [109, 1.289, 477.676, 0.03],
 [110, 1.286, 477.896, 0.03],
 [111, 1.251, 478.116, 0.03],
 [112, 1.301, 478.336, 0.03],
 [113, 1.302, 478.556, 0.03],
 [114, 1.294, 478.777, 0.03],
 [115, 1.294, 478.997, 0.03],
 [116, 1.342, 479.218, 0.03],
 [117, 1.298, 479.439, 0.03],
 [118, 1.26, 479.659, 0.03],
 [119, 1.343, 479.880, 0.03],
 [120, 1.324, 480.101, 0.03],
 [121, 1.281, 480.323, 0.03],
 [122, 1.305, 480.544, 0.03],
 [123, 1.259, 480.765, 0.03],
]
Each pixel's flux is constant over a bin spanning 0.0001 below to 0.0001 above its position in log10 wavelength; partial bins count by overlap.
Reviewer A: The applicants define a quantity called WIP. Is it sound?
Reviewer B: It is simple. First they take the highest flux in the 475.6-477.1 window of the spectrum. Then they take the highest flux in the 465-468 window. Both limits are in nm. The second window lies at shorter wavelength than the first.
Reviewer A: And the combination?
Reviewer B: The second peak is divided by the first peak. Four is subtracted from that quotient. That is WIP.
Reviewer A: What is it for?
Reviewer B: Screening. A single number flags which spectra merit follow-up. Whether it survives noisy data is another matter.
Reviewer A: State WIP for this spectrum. -3.00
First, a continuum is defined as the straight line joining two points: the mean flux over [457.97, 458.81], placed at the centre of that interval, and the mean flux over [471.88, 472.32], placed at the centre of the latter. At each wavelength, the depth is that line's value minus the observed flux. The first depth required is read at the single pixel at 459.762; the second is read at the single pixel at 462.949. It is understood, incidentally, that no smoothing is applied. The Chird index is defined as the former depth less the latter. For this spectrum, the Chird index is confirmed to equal -0.057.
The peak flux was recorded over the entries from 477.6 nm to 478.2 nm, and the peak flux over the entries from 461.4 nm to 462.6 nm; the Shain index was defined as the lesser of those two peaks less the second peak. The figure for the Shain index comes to -0.08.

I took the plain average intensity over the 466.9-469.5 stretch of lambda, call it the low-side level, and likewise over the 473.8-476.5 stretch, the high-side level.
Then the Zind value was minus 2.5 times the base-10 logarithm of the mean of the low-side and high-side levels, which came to -0.288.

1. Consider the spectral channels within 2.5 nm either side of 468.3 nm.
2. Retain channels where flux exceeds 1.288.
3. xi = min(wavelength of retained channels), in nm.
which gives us 466.158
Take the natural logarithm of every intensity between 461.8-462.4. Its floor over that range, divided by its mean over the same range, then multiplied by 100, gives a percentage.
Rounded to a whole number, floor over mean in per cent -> 89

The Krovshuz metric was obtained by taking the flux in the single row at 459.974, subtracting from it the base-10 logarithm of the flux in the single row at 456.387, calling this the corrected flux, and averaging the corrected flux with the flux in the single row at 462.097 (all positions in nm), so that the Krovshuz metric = 1.26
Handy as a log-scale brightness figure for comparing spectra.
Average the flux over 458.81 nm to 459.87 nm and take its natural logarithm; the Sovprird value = 0.265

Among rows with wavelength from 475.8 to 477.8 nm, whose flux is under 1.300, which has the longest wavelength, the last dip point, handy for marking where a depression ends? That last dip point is 477.676 nm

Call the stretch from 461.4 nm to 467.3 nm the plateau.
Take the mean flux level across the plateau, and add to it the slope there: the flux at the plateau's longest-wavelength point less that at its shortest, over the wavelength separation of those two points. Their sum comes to 1.308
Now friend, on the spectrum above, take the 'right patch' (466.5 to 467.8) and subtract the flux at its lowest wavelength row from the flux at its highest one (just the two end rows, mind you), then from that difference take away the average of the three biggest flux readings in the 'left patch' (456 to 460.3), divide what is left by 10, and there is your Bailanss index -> -0.138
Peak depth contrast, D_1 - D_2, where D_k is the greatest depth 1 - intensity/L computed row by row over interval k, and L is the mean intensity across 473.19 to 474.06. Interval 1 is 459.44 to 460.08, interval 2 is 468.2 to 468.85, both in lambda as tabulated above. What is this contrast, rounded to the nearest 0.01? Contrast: 0.01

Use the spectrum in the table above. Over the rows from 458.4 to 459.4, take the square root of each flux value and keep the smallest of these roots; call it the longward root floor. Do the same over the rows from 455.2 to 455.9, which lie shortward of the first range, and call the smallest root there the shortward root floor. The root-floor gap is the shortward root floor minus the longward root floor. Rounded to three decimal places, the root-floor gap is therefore 0.013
